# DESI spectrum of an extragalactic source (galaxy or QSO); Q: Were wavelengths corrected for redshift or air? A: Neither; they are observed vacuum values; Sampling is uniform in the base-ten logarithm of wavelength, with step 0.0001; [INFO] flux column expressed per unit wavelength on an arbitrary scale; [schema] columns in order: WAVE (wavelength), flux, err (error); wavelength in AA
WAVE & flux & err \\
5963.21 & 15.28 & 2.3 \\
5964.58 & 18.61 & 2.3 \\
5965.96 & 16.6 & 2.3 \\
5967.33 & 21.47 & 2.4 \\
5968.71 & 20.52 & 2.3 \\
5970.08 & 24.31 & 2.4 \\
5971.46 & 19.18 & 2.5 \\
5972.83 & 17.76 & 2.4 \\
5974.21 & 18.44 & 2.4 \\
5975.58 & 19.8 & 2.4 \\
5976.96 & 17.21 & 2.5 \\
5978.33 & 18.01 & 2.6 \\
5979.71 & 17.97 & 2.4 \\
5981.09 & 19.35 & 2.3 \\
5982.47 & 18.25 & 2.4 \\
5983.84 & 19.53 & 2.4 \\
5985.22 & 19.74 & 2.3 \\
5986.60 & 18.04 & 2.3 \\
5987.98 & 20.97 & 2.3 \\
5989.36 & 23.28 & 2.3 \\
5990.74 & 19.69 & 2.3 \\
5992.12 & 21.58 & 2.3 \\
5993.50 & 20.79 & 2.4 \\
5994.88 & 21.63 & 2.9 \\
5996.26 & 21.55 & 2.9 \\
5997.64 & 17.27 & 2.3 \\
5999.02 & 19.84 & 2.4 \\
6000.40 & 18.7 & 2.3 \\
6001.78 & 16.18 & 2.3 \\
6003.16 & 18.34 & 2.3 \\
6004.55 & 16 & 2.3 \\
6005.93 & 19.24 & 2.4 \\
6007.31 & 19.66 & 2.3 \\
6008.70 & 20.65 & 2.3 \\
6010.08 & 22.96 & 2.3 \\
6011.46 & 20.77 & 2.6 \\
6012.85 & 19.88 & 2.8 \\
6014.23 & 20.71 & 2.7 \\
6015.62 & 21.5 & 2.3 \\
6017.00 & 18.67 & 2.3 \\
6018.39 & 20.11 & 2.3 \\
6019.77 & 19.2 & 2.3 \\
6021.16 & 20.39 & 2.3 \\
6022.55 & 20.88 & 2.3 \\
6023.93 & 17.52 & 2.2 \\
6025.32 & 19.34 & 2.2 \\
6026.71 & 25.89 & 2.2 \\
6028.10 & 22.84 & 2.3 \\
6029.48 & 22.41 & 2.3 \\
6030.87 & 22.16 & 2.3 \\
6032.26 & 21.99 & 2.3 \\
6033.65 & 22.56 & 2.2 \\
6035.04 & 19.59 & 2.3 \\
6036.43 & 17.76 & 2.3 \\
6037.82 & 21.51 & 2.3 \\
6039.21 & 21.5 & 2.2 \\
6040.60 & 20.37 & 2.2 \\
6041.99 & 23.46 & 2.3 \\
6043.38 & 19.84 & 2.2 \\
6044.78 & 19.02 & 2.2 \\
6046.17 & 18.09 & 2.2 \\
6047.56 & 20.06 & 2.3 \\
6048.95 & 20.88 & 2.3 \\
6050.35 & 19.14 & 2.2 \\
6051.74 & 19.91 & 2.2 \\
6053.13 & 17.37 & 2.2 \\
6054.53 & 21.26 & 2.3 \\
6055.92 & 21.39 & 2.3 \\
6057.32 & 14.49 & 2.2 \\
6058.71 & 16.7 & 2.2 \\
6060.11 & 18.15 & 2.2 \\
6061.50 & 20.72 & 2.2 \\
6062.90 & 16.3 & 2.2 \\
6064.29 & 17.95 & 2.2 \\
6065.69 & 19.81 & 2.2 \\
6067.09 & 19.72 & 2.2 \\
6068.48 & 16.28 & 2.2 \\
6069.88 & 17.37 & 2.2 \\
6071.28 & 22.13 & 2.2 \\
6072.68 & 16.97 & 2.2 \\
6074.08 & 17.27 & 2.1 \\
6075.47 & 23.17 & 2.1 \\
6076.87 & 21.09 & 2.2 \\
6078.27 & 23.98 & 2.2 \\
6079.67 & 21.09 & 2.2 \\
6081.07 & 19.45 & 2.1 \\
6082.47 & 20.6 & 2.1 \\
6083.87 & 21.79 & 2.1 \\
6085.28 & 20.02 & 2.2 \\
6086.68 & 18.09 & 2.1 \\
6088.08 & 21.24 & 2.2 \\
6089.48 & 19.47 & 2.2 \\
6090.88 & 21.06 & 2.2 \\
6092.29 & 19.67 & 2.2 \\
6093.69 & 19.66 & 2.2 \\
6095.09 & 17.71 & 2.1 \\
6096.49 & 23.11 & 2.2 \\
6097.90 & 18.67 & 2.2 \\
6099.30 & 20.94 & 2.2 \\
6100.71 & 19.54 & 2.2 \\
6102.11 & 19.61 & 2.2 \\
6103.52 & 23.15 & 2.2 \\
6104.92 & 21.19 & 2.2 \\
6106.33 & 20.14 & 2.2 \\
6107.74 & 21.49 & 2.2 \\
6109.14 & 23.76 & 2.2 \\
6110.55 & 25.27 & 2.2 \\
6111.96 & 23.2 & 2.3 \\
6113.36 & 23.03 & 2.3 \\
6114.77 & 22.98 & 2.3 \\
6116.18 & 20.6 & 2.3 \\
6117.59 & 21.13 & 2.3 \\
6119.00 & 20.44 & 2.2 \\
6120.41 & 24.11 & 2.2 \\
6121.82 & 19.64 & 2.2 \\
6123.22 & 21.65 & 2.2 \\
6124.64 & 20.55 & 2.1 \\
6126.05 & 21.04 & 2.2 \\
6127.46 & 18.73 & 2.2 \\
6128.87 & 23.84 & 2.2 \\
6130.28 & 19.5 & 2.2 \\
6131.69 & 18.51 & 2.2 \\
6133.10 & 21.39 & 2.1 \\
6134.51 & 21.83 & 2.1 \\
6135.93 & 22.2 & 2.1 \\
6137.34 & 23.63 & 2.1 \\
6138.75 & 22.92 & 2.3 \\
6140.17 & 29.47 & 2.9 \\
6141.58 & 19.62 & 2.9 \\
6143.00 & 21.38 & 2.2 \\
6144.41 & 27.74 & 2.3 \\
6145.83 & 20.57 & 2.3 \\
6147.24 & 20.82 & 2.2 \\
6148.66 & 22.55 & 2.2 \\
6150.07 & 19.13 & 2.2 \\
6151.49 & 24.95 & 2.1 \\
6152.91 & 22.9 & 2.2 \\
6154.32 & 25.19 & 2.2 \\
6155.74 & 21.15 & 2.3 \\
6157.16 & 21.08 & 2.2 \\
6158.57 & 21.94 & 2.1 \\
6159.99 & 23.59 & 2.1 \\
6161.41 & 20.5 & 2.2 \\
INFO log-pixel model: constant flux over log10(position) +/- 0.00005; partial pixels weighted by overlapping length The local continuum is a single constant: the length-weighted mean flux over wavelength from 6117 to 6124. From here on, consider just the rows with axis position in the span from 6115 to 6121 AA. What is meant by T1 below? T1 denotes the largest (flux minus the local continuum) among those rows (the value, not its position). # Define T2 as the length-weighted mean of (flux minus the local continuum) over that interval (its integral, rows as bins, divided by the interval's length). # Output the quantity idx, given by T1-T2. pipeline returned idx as 2.5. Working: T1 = 2.7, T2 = 0.3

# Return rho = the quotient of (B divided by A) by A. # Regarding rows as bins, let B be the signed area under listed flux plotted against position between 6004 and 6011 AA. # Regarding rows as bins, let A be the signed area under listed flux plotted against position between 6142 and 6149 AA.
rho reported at 0.0056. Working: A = 157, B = 139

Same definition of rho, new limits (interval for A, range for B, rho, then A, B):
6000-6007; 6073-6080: 0.0096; 124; 148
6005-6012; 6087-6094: 0.0068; 144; 141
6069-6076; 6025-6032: 0.0088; 134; 159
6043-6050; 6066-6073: 0.0070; 137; 130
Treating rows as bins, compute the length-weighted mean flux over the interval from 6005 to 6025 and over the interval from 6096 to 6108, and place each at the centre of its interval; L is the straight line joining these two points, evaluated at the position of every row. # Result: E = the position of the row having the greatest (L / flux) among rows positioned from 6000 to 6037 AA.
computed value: 6004.55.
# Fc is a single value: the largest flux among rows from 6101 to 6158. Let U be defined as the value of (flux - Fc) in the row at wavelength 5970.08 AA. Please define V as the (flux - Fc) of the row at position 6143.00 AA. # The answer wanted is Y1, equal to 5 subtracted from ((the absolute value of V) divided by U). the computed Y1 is -6.6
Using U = -5.2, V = -8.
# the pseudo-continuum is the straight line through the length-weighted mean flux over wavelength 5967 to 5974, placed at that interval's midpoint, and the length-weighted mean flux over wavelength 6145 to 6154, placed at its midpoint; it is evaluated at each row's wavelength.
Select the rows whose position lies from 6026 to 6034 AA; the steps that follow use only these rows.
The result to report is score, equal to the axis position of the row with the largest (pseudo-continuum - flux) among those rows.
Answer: 6032.26 AA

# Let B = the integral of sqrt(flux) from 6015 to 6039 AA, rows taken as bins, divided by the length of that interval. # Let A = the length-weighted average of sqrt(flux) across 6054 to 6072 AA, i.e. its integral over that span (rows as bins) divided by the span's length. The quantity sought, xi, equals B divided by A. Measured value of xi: 1.06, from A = 4.31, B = 4.56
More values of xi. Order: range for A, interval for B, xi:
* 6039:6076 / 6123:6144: 1.07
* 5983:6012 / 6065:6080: 1.00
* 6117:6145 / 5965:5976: 0.95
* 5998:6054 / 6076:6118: 1.02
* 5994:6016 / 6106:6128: 1.05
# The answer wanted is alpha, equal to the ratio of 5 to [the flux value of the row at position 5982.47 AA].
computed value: 0.27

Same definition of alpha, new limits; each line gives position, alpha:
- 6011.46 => 0.24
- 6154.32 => 0.20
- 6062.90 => 0.31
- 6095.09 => 0.28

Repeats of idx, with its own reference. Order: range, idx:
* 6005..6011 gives 2.5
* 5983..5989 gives 1.2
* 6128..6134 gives 3.1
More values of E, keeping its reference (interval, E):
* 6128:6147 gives 6131.69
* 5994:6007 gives 6004.55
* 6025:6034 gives 6025.32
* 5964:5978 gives 5965.96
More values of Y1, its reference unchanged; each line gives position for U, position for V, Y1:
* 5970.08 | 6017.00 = -7.1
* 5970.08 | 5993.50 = -6.7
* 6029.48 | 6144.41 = -5.2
